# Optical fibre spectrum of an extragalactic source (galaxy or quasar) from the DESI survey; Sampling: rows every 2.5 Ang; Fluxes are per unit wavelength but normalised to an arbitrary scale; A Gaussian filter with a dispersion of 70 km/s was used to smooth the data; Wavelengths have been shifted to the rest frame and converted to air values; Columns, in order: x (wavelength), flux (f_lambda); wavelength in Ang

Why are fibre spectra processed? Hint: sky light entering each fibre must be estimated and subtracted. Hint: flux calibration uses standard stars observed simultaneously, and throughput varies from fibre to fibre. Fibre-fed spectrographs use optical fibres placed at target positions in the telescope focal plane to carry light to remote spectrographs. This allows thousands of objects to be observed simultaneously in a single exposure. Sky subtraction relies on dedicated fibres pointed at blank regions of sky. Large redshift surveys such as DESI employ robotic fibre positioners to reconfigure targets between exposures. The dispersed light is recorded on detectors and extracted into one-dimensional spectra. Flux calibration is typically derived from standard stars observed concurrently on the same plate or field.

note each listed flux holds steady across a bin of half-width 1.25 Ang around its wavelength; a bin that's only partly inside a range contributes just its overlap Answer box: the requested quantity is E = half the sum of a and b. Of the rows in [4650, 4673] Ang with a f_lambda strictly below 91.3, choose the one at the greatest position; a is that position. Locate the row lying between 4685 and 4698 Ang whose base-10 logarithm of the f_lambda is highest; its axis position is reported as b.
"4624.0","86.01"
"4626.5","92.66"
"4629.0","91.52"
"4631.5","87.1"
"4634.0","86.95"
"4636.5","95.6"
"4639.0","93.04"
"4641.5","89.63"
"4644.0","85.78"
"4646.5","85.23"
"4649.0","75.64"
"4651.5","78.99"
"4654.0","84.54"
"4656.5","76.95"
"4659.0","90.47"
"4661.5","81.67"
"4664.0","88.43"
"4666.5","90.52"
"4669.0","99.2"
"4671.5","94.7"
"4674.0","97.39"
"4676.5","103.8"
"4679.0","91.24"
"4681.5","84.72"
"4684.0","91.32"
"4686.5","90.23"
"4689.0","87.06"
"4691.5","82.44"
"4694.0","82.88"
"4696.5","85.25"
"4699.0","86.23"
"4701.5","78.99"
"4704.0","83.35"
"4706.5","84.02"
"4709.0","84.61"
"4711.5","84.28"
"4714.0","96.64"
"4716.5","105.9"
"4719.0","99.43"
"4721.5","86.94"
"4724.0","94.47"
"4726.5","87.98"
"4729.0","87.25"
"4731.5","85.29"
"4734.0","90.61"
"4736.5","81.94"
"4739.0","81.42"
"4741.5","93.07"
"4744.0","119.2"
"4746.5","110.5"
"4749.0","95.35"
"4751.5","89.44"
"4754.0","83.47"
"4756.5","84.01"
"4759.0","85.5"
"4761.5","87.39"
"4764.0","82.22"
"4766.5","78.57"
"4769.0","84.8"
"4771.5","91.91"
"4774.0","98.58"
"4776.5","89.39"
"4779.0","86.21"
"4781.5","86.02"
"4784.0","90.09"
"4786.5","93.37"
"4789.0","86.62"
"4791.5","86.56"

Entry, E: 4676.5 Ang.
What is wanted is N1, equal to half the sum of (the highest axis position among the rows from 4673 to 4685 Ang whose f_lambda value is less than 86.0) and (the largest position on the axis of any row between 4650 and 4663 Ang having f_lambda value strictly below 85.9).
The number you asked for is 4671.5 Ang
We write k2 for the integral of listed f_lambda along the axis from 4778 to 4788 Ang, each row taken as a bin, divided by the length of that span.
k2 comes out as 89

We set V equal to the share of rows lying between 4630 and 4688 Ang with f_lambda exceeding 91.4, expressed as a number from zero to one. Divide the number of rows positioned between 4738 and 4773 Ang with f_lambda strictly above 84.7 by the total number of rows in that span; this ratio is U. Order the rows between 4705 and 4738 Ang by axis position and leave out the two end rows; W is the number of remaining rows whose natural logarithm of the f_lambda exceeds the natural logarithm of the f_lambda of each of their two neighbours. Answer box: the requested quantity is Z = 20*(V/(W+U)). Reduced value 1.1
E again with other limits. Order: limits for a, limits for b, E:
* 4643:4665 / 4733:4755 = 4704.0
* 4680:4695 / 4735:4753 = 4719.0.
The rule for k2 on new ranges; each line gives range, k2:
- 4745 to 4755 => 96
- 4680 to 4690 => 88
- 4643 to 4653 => 81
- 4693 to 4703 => 83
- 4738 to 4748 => 101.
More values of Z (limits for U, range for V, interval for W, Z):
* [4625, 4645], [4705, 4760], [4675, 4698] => 3.6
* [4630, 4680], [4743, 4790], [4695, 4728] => 1.3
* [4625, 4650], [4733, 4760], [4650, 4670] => 2.5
